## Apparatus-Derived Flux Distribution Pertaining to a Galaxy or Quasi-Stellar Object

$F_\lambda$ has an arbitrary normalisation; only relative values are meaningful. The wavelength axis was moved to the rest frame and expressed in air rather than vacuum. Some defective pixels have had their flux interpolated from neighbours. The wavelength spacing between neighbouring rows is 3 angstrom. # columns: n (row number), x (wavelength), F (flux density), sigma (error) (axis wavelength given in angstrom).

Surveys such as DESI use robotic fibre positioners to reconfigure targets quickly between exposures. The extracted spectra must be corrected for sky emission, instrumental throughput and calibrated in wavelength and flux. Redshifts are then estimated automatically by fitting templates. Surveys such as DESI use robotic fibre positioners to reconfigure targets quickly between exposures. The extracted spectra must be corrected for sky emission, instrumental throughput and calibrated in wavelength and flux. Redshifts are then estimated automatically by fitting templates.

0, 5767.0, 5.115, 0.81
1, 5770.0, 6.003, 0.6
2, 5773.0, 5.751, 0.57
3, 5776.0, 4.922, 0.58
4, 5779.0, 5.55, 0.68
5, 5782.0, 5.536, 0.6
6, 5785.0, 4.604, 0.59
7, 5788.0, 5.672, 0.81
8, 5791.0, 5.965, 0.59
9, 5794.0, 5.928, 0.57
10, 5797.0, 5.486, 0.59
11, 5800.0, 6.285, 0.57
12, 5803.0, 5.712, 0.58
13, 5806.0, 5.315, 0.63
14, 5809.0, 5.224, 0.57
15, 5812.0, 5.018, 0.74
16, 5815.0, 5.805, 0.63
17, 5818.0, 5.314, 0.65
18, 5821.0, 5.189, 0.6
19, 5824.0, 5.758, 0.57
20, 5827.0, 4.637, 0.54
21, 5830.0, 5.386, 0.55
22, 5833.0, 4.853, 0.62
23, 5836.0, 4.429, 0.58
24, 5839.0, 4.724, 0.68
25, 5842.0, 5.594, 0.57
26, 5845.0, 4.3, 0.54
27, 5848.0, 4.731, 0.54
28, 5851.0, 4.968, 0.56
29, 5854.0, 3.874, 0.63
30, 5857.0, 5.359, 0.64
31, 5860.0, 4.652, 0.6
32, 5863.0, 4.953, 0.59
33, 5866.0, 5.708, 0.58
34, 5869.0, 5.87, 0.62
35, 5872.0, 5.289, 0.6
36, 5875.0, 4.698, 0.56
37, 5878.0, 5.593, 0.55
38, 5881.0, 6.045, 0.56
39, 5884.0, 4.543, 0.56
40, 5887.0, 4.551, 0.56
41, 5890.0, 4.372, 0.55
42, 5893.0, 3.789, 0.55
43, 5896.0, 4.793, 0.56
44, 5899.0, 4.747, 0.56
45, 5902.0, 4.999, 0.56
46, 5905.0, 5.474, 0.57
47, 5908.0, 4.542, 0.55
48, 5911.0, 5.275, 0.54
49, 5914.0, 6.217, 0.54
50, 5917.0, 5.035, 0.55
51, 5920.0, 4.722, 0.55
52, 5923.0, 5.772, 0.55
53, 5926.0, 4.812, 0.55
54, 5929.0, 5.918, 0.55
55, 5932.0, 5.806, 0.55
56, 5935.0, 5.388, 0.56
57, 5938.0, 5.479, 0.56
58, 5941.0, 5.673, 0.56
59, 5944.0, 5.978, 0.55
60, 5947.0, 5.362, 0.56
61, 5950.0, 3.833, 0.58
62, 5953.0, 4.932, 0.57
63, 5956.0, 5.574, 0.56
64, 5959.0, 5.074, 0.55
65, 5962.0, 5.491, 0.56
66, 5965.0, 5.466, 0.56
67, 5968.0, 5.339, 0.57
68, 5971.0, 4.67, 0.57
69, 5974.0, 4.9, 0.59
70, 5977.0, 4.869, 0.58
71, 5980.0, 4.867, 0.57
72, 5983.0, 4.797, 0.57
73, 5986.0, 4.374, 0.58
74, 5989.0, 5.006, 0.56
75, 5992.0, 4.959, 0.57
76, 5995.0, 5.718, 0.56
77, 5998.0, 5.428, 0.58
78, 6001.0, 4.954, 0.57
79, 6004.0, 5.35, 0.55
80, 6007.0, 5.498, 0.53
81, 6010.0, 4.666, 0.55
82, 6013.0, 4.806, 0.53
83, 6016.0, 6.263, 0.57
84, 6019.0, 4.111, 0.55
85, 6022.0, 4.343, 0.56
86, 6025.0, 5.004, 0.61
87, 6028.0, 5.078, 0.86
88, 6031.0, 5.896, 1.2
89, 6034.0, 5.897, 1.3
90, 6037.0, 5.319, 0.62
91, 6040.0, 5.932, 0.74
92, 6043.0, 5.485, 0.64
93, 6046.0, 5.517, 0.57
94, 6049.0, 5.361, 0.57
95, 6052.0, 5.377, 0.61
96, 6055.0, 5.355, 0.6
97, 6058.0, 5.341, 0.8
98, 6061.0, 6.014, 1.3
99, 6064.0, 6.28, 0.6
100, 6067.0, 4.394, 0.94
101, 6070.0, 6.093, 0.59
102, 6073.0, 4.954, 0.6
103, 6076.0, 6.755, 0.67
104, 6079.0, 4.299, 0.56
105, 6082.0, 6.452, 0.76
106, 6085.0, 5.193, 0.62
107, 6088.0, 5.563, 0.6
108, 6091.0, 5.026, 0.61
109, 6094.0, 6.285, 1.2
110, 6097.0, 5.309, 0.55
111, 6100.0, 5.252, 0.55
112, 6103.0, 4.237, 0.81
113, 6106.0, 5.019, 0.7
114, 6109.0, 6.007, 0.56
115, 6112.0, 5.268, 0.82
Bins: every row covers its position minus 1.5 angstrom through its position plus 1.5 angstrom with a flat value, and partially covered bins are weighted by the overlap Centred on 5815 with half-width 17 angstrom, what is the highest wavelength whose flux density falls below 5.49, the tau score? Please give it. 5830.0 angstrom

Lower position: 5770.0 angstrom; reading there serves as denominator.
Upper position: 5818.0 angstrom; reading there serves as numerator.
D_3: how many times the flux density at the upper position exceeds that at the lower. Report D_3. 0.89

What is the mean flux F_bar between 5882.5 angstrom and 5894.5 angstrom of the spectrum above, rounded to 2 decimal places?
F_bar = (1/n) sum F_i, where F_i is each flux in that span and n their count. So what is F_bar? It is 4.31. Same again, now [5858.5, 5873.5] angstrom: 5.29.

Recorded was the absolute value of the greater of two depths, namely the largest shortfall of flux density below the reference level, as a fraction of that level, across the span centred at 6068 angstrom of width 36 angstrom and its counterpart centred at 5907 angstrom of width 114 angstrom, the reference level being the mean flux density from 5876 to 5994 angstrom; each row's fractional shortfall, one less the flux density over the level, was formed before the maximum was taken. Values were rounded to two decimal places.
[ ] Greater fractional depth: 0.26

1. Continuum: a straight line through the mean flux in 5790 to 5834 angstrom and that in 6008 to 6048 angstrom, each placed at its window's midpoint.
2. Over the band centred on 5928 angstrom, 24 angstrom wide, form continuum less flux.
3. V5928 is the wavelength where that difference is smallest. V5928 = 5929.0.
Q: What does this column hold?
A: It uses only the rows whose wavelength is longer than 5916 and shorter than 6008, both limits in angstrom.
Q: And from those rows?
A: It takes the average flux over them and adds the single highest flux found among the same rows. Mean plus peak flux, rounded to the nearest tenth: 11.2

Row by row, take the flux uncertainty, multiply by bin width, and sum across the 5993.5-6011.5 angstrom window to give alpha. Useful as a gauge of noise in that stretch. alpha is 10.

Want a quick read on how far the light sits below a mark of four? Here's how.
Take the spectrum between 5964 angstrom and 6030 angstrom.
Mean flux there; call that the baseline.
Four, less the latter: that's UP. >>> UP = -1.0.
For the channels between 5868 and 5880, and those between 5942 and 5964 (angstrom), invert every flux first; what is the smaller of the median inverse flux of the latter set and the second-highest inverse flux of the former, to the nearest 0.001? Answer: 0.186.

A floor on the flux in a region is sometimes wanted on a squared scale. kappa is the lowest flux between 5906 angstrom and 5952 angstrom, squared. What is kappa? 15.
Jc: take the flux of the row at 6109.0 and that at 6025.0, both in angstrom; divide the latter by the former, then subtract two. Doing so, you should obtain -1.17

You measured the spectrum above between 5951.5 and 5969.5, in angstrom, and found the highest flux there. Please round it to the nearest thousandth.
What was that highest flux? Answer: 5.574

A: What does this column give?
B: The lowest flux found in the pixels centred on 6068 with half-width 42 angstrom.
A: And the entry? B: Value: 4.237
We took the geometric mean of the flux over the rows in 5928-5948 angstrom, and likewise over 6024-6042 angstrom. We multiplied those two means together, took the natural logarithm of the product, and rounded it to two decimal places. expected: 3.44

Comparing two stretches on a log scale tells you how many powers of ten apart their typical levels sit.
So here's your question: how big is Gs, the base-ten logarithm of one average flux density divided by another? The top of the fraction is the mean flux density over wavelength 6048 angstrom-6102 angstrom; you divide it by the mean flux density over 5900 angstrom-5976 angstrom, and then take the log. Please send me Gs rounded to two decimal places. 0.02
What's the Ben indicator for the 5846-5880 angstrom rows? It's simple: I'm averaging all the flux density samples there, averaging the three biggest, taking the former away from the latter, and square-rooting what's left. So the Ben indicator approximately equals 0.81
